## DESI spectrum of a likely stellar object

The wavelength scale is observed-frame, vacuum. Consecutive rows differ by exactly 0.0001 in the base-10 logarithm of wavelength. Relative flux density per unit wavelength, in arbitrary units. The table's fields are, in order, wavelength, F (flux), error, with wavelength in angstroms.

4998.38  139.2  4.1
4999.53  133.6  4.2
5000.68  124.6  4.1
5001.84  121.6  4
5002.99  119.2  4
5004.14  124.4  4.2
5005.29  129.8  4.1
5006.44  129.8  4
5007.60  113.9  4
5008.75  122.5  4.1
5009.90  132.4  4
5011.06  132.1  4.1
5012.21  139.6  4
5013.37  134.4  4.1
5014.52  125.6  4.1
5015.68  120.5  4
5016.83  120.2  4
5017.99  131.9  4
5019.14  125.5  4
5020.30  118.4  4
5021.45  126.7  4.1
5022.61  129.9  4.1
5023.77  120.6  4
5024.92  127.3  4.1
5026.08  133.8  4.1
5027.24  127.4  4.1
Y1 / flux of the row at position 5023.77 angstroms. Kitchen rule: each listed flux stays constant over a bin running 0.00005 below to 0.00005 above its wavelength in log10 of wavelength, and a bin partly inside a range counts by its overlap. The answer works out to 120.6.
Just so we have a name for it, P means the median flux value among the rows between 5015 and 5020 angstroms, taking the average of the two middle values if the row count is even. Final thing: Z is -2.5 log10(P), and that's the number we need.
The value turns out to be -5.22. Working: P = 123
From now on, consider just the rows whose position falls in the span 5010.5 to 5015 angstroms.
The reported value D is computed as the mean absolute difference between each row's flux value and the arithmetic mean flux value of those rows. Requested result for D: 4.1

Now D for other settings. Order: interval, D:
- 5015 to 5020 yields 4.2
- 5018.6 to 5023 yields 3.4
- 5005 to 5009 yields 5.8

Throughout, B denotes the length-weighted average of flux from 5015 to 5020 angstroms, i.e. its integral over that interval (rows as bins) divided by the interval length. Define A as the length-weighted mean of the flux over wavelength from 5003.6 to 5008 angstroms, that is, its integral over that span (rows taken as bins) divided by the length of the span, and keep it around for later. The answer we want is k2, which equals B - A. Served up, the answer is -0.7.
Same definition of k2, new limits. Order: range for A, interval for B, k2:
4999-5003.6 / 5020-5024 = 0.0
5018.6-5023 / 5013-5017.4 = 0.0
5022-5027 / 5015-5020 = -3.6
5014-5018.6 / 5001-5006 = -0.6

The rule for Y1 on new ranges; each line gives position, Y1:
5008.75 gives 122.5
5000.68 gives 124.6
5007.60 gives 113.9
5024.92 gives 127.3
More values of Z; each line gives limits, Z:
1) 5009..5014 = -5.31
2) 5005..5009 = -5.25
